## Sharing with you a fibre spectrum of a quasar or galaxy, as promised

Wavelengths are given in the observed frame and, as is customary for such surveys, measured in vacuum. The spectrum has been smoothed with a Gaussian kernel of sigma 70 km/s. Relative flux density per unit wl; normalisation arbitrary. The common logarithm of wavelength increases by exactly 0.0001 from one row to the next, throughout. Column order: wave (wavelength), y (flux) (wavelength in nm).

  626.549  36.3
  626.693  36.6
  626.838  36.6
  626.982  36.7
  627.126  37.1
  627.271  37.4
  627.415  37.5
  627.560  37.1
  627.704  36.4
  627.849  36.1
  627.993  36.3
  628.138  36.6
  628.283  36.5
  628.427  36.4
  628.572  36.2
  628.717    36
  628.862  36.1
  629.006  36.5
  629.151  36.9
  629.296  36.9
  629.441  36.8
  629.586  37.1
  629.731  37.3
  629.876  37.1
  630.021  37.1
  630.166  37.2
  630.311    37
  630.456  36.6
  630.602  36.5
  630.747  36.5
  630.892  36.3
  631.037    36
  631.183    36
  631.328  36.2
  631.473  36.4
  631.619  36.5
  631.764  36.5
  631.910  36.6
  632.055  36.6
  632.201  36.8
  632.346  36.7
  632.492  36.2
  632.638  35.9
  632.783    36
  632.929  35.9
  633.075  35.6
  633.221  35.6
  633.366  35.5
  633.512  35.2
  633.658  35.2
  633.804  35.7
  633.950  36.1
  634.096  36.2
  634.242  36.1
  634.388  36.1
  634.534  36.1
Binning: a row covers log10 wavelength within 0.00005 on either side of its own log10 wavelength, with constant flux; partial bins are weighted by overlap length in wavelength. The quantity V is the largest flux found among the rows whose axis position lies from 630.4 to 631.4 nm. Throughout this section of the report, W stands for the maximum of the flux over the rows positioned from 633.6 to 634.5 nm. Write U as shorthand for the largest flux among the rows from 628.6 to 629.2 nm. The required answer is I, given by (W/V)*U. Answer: 36.5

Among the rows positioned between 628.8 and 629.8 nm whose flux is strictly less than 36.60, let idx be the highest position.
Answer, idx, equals 629.006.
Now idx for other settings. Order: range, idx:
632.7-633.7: 633.658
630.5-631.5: 631.473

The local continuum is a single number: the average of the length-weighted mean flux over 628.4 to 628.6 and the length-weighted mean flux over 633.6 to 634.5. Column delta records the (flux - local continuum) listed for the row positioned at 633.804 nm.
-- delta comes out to -0.39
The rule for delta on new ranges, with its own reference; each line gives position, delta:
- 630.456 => 0.51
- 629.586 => 1.01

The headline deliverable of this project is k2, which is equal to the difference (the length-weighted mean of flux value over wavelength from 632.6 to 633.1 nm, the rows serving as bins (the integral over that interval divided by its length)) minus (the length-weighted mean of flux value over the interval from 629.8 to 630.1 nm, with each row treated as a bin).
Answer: -1.2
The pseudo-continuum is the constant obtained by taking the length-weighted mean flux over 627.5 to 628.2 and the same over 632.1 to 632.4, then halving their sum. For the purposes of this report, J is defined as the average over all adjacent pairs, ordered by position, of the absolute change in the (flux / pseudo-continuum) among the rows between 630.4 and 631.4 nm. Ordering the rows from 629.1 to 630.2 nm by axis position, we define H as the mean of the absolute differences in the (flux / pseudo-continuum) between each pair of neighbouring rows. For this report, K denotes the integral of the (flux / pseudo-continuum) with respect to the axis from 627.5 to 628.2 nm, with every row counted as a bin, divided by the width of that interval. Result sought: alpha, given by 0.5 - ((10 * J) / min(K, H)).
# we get -10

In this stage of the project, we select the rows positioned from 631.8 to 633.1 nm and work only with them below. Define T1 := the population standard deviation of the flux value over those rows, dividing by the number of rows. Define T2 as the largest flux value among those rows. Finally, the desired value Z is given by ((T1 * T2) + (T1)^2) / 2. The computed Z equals 7.5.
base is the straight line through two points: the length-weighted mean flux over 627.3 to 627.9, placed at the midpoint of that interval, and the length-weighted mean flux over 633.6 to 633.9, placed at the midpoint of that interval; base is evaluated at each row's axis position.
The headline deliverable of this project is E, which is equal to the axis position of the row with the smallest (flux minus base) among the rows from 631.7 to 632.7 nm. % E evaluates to 632.638 nm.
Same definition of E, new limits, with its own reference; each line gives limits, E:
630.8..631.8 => 631.037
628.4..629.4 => 628.717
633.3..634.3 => 633.512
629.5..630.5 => 630.456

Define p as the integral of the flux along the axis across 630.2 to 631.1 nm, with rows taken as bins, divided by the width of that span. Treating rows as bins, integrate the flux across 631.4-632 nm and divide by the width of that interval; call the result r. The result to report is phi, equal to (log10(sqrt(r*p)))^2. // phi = 2.44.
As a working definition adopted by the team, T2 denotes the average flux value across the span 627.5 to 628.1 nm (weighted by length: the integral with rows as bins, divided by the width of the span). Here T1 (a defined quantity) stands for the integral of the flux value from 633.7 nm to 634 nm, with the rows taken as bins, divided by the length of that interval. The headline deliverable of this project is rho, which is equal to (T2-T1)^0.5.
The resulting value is 0.83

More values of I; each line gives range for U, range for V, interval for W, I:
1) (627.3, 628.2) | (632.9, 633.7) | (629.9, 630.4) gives 38.9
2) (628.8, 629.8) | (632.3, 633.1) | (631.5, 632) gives 37.2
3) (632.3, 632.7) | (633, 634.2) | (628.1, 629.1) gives 37.1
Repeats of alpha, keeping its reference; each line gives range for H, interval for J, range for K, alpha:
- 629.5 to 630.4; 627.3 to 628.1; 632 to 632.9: -28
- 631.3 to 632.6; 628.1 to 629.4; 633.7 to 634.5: -12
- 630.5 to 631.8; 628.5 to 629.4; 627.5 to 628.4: -17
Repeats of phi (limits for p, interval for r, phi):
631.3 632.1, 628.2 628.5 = 2.44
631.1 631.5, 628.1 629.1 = 2.43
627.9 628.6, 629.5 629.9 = 2.45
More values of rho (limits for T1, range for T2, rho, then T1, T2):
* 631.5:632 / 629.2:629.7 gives 0.65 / 36.5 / 36.94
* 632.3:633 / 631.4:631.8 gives 0.62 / 36.1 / 36.49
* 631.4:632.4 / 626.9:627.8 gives 0.64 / 36.6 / 37.01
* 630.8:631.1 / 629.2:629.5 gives 0.77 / 36.2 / 36.83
